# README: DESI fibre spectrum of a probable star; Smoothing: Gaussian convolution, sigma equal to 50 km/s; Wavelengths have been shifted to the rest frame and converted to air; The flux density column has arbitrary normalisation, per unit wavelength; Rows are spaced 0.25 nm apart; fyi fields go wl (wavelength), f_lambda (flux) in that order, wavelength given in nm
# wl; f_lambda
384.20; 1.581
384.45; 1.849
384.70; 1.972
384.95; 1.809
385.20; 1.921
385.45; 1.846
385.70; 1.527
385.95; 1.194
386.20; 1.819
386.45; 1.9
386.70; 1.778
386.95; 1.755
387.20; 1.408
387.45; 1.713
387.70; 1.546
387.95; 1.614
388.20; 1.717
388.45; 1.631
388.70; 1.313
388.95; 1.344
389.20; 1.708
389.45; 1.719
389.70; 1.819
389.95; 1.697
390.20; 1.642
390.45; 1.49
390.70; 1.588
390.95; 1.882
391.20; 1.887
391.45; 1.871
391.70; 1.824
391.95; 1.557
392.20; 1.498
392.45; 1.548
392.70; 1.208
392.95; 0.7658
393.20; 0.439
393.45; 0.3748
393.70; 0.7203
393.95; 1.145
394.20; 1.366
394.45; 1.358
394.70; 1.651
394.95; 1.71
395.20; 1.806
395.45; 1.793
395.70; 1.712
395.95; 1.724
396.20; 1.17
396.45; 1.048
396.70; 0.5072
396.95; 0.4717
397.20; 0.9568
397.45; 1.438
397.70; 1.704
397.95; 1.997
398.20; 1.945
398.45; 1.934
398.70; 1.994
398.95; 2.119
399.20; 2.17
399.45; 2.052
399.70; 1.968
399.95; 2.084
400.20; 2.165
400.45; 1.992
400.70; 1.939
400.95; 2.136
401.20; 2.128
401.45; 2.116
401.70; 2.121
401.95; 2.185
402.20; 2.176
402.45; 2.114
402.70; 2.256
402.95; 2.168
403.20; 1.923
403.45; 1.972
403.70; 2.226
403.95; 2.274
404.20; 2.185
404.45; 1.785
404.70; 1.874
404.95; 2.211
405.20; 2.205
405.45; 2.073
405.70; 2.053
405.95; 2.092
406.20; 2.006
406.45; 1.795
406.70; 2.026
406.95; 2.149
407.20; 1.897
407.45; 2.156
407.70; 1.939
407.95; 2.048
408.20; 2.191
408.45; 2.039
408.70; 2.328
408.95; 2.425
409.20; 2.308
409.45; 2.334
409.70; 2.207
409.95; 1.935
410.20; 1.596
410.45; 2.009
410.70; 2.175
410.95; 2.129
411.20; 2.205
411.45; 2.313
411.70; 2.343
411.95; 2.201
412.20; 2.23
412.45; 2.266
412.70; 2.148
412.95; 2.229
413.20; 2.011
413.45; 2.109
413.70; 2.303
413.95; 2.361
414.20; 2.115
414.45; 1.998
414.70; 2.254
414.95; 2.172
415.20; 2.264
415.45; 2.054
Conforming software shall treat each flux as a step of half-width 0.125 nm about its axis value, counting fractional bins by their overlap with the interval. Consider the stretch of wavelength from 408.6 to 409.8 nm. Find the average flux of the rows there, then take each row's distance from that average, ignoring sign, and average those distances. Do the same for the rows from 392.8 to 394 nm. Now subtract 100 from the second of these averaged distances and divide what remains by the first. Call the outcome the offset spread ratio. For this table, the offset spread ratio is -1983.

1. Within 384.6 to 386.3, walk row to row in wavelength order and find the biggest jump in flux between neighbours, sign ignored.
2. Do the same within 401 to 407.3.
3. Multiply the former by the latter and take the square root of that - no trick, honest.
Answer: 0.50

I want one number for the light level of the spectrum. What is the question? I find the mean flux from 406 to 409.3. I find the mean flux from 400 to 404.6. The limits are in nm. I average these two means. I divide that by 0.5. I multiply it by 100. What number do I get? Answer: 420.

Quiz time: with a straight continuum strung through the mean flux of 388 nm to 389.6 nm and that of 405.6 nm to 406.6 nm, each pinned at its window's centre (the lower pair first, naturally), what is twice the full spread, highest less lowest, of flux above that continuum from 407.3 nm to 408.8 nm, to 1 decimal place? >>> 0.7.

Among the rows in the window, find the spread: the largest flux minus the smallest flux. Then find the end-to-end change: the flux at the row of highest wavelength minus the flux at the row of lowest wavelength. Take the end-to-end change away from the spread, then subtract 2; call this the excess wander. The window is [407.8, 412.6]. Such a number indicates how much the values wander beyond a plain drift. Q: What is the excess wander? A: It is -1.4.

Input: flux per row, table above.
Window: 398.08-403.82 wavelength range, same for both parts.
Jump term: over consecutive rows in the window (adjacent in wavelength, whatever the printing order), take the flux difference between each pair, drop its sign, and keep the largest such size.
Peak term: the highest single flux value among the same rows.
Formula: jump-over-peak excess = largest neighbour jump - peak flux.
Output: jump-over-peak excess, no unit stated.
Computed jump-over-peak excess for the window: -2.00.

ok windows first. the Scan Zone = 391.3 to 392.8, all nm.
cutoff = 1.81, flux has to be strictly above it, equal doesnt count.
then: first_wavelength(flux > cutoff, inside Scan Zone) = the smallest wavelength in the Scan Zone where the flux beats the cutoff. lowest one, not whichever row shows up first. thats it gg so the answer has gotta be 391.45 nm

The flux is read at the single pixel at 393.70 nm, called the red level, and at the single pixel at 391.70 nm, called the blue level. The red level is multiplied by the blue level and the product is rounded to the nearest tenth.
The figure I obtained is 1.3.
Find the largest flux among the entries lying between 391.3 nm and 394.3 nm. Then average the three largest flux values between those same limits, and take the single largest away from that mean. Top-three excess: -0.120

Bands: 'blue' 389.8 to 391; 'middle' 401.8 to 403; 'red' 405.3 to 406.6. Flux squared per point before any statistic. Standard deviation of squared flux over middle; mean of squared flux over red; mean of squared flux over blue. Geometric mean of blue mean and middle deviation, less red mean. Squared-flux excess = -3.3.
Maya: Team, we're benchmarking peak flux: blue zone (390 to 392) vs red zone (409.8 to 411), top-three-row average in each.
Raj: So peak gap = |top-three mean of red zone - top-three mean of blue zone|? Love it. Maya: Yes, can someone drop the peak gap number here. 0.2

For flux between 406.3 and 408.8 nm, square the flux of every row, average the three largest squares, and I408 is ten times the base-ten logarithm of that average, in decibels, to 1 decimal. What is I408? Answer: 7.0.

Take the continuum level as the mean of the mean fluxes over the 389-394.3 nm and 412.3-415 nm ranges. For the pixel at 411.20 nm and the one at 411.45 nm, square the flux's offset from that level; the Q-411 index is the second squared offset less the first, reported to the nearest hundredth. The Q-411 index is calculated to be 0.10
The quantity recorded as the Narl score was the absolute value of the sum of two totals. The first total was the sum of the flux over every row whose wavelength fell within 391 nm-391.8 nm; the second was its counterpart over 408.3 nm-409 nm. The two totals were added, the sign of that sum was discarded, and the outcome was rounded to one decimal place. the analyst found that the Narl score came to 12.4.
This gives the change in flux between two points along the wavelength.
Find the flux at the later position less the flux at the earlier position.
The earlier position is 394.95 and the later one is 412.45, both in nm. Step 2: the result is 0.56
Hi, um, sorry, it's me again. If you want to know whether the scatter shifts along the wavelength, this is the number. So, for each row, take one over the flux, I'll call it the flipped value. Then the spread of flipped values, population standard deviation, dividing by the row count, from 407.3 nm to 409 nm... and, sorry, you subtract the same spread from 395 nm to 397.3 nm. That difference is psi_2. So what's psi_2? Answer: -0.54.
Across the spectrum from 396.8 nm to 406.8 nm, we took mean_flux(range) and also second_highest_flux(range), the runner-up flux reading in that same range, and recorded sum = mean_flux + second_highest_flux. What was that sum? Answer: 4.2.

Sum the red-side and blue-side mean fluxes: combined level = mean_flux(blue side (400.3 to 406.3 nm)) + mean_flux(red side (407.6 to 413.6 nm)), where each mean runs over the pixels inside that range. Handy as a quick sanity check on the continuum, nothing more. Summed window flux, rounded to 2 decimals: 4.25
